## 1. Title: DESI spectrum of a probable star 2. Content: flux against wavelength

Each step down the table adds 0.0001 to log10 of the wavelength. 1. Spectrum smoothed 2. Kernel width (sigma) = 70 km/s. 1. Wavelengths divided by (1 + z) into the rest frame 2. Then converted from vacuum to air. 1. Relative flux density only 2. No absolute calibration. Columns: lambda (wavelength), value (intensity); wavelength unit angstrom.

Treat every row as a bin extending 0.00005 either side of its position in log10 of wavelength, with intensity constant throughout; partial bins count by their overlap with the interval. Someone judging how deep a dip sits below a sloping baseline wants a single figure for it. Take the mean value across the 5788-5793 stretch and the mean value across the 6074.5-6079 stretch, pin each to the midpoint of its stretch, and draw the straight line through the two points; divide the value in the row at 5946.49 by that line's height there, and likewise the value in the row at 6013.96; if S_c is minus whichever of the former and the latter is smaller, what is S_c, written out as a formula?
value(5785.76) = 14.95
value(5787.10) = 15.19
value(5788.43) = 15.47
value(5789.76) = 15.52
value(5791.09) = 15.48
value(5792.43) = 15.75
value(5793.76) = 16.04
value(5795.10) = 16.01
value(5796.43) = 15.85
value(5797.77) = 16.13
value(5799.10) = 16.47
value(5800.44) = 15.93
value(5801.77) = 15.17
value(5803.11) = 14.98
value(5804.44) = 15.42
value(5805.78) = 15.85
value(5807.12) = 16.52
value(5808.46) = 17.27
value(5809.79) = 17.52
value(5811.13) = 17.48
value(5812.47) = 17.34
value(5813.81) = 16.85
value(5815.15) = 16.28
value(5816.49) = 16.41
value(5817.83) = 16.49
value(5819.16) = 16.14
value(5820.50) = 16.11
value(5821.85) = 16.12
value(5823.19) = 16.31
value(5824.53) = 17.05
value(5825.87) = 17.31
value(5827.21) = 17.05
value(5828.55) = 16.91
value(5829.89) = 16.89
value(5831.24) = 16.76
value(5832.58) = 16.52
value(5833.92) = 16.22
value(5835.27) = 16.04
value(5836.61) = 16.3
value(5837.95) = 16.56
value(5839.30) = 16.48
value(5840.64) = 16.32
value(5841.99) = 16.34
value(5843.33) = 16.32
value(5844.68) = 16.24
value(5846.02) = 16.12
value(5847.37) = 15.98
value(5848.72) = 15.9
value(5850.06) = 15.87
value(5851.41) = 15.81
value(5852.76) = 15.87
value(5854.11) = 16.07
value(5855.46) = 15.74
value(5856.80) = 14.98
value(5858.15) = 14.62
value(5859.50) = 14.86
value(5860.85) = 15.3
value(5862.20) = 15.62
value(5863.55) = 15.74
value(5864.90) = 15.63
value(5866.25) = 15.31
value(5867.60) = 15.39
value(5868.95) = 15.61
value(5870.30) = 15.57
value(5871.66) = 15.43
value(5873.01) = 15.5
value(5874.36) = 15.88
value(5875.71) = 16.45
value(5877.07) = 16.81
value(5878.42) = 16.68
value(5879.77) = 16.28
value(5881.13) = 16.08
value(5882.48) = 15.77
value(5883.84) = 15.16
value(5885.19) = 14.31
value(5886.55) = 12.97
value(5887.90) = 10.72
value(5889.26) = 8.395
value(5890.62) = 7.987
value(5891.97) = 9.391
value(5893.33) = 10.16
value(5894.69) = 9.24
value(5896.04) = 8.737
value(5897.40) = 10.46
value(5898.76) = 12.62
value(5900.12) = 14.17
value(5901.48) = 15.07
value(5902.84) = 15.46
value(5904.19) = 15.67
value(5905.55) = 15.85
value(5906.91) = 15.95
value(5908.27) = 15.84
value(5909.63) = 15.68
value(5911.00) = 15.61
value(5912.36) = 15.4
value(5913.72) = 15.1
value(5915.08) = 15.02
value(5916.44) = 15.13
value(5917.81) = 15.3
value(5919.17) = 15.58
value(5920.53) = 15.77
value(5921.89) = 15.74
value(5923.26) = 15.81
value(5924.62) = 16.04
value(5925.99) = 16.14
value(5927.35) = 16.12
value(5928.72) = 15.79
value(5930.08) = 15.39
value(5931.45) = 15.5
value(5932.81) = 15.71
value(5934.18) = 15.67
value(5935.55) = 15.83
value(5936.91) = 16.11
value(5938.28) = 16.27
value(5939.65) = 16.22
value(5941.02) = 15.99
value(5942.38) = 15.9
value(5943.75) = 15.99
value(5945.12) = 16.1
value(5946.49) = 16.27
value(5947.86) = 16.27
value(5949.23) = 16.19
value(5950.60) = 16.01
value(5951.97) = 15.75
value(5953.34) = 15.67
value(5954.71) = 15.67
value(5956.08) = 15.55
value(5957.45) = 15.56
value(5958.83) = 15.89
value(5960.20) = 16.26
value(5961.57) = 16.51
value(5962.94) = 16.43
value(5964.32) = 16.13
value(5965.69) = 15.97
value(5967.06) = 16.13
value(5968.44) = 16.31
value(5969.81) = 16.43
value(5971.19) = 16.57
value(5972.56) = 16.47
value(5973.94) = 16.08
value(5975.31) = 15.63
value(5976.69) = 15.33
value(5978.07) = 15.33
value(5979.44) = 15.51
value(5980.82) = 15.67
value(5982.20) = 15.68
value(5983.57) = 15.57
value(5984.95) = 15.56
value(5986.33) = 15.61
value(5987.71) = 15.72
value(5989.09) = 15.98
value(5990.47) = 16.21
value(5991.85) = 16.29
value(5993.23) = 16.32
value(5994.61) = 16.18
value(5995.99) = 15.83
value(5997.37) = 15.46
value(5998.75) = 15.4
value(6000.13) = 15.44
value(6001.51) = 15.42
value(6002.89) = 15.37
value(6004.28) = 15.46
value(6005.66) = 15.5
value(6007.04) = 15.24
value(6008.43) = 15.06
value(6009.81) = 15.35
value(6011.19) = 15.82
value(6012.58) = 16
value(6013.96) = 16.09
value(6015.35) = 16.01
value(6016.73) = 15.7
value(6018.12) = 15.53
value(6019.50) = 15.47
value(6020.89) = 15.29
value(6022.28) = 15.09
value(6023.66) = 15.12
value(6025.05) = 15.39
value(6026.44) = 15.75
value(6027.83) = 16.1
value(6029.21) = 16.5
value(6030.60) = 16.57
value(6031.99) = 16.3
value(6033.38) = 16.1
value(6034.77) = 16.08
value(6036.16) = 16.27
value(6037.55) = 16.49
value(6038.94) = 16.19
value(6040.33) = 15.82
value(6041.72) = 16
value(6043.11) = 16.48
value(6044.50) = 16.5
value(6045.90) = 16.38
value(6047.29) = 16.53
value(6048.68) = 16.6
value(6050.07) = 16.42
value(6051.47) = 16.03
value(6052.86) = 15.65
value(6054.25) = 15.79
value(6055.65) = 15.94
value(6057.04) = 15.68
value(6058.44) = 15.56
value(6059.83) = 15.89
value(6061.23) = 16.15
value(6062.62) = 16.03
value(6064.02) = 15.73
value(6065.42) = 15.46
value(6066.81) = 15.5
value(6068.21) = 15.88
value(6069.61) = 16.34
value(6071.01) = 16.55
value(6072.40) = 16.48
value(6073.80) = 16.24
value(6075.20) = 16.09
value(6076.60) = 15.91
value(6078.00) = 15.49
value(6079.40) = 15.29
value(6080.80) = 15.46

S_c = -1.02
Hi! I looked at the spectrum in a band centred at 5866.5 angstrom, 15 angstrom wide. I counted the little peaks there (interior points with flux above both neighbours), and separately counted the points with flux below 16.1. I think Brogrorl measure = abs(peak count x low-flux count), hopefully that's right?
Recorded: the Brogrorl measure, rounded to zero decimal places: 22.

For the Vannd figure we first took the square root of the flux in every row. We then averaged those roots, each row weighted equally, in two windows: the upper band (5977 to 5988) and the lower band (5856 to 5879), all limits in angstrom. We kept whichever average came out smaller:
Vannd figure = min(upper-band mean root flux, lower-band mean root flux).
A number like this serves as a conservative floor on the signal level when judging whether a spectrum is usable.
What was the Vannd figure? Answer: 3.95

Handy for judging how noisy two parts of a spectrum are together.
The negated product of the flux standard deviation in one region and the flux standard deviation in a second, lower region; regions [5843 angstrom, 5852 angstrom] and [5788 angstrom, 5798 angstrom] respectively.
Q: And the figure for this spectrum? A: -0.05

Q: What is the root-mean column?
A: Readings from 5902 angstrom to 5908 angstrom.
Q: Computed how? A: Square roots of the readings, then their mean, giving 3.97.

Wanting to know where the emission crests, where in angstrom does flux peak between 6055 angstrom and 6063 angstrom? 6061.23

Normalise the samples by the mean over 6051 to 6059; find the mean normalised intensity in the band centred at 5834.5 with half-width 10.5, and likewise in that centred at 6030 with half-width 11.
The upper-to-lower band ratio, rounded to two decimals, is 0.96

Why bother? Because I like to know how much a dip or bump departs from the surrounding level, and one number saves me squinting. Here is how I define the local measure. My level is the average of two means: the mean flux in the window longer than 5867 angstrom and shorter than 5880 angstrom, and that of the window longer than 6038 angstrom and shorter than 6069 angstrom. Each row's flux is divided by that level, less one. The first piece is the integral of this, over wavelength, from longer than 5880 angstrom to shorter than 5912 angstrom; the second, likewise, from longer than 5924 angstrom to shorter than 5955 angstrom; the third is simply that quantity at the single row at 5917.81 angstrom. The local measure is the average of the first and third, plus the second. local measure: -2.9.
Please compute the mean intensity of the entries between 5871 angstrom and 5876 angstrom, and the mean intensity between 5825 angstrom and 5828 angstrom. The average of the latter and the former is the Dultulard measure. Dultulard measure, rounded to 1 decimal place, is 16.5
